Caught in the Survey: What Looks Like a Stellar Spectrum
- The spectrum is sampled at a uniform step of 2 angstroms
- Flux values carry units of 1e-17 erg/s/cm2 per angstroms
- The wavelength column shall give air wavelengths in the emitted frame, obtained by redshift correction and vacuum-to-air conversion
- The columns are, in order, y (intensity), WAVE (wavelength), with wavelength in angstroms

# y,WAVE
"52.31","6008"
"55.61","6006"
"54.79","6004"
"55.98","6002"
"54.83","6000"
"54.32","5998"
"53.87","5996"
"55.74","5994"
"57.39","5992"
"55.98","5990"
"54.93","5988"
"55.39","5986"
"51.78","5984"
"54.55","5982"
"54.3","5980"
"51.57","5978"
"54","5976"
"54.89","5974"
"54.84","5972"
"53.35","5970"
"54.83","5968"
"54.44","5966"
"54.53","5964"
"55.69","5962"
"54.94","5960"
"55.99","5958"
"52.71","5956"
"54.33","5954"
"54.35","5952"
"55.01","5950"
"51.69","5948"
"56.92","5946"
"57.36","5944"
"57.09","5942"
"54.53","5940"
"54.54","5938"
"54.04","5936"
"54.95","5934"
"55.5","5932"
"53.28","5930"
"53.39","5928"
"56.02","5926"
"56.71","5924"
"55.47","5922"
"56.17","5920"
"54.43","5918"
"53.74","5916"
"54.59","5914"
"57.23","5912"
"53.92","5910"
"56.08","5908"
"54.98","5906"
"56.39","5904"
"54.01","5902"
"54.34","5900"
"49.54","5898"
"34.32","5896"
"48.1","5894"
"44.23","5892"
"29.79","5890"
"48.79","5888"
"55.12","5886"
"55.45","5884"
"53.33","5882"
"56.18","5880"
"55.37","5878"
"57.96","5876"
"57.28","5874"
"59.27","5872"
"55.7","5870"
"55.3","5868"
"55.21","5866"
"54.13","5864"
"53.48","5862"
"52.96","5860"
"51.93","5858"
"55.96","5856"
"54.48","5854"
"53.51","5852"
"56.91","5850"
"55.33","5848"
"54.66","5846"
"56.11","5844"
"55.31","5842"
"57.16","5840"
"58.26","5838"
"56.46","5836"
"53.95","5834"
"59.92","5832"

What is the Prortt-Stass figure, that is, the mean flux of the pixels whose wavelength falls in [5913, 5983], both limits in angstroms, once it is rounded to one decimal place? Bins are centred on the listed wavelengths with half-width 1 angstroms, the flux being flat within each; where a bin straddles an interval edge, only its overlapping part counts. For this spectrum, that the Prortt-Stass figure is 54.7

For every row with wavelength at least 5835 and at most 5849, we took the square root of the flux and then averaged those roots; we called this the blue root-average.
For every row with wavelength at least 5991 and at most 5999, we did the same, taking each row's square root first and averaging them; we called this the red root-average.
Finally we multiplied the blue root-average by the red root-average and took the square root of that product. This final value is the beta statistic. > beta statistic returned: 7.47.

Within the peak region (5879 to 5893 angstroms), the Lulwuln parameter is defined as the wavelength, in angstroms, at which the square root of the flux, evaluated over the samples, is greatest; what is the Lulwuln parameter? 5880 angstroms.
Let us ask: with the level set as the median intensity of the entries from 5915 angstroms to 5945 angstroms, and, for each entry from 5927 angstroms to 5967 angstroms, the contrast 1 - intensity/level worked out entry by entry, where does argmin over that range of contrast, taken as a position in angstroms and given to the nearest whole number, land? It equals 5944 angstroms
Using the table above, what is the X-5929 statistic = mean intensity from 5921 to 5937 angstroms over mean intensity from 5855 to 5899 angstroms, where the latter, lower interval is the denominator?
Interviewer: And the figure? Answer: 1.06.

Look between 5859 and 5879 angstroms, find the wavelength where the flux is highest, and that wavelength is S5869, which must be 5872 angstroms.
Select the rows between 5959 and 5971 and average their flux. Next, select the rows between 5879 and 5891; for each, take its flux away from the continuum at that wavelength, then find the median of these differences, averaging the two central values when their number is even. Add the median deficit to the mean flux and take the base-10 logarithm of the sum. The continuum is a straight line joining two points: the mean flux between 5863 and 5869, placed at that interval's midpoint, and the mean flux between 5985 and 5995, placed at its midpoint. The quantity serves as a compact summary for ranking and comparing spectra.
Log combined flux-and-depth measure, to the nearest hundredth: 1.74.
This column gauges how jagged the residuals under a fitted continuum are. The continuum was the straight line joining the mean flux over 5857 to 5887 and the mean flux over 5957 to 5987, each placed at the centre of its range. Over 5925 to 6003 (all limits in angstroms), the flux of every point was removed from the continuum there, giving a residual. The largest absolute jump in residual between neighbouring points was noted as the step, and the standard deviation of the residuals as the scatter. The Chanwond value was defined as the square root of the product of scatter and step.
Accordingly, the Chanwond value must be 2.7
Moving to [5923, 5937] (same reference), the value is 1.8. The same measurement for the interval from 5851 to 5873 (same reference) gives 2.8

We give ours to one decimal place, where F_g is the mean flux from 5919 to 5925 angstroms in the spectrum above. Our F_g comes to 56.1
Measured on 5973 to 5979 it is 53.5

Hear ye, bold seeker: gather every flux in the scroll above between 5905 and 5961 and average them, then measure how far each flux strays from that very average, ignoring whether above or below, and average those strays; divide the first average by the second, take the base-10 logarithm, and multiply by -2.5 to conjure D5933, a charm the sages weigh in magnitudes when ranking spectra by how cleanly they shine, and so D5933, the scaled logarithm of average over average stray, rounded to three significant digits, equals -4.24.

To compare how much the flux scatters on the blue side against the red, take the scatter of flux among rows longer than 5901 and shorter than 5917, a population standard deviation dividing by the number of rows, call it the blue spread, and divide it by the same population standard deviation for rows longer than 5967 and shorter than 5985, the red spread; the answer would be 1.0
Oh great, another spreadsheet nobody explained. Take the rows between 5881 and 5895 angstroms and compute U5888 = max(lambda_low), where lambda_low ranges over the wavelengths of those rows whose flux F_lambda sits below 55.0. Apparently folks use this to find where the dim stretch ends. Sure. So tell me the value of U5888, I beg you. 5894 angstroms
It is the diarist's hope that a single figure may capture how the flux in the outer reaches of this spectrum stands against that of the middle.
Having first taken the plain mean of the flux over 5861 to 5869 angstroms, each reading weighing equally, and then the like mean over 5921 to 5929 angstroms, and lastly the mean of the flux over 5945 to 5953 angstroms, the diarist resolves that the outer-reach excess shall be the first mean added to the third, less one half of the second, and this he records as 81.3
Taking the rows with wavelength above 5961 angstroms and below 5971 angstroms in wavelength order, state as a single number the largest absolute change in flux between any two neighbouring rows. 1.5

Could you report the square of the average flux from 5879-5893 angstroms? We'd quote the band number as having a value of 2399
